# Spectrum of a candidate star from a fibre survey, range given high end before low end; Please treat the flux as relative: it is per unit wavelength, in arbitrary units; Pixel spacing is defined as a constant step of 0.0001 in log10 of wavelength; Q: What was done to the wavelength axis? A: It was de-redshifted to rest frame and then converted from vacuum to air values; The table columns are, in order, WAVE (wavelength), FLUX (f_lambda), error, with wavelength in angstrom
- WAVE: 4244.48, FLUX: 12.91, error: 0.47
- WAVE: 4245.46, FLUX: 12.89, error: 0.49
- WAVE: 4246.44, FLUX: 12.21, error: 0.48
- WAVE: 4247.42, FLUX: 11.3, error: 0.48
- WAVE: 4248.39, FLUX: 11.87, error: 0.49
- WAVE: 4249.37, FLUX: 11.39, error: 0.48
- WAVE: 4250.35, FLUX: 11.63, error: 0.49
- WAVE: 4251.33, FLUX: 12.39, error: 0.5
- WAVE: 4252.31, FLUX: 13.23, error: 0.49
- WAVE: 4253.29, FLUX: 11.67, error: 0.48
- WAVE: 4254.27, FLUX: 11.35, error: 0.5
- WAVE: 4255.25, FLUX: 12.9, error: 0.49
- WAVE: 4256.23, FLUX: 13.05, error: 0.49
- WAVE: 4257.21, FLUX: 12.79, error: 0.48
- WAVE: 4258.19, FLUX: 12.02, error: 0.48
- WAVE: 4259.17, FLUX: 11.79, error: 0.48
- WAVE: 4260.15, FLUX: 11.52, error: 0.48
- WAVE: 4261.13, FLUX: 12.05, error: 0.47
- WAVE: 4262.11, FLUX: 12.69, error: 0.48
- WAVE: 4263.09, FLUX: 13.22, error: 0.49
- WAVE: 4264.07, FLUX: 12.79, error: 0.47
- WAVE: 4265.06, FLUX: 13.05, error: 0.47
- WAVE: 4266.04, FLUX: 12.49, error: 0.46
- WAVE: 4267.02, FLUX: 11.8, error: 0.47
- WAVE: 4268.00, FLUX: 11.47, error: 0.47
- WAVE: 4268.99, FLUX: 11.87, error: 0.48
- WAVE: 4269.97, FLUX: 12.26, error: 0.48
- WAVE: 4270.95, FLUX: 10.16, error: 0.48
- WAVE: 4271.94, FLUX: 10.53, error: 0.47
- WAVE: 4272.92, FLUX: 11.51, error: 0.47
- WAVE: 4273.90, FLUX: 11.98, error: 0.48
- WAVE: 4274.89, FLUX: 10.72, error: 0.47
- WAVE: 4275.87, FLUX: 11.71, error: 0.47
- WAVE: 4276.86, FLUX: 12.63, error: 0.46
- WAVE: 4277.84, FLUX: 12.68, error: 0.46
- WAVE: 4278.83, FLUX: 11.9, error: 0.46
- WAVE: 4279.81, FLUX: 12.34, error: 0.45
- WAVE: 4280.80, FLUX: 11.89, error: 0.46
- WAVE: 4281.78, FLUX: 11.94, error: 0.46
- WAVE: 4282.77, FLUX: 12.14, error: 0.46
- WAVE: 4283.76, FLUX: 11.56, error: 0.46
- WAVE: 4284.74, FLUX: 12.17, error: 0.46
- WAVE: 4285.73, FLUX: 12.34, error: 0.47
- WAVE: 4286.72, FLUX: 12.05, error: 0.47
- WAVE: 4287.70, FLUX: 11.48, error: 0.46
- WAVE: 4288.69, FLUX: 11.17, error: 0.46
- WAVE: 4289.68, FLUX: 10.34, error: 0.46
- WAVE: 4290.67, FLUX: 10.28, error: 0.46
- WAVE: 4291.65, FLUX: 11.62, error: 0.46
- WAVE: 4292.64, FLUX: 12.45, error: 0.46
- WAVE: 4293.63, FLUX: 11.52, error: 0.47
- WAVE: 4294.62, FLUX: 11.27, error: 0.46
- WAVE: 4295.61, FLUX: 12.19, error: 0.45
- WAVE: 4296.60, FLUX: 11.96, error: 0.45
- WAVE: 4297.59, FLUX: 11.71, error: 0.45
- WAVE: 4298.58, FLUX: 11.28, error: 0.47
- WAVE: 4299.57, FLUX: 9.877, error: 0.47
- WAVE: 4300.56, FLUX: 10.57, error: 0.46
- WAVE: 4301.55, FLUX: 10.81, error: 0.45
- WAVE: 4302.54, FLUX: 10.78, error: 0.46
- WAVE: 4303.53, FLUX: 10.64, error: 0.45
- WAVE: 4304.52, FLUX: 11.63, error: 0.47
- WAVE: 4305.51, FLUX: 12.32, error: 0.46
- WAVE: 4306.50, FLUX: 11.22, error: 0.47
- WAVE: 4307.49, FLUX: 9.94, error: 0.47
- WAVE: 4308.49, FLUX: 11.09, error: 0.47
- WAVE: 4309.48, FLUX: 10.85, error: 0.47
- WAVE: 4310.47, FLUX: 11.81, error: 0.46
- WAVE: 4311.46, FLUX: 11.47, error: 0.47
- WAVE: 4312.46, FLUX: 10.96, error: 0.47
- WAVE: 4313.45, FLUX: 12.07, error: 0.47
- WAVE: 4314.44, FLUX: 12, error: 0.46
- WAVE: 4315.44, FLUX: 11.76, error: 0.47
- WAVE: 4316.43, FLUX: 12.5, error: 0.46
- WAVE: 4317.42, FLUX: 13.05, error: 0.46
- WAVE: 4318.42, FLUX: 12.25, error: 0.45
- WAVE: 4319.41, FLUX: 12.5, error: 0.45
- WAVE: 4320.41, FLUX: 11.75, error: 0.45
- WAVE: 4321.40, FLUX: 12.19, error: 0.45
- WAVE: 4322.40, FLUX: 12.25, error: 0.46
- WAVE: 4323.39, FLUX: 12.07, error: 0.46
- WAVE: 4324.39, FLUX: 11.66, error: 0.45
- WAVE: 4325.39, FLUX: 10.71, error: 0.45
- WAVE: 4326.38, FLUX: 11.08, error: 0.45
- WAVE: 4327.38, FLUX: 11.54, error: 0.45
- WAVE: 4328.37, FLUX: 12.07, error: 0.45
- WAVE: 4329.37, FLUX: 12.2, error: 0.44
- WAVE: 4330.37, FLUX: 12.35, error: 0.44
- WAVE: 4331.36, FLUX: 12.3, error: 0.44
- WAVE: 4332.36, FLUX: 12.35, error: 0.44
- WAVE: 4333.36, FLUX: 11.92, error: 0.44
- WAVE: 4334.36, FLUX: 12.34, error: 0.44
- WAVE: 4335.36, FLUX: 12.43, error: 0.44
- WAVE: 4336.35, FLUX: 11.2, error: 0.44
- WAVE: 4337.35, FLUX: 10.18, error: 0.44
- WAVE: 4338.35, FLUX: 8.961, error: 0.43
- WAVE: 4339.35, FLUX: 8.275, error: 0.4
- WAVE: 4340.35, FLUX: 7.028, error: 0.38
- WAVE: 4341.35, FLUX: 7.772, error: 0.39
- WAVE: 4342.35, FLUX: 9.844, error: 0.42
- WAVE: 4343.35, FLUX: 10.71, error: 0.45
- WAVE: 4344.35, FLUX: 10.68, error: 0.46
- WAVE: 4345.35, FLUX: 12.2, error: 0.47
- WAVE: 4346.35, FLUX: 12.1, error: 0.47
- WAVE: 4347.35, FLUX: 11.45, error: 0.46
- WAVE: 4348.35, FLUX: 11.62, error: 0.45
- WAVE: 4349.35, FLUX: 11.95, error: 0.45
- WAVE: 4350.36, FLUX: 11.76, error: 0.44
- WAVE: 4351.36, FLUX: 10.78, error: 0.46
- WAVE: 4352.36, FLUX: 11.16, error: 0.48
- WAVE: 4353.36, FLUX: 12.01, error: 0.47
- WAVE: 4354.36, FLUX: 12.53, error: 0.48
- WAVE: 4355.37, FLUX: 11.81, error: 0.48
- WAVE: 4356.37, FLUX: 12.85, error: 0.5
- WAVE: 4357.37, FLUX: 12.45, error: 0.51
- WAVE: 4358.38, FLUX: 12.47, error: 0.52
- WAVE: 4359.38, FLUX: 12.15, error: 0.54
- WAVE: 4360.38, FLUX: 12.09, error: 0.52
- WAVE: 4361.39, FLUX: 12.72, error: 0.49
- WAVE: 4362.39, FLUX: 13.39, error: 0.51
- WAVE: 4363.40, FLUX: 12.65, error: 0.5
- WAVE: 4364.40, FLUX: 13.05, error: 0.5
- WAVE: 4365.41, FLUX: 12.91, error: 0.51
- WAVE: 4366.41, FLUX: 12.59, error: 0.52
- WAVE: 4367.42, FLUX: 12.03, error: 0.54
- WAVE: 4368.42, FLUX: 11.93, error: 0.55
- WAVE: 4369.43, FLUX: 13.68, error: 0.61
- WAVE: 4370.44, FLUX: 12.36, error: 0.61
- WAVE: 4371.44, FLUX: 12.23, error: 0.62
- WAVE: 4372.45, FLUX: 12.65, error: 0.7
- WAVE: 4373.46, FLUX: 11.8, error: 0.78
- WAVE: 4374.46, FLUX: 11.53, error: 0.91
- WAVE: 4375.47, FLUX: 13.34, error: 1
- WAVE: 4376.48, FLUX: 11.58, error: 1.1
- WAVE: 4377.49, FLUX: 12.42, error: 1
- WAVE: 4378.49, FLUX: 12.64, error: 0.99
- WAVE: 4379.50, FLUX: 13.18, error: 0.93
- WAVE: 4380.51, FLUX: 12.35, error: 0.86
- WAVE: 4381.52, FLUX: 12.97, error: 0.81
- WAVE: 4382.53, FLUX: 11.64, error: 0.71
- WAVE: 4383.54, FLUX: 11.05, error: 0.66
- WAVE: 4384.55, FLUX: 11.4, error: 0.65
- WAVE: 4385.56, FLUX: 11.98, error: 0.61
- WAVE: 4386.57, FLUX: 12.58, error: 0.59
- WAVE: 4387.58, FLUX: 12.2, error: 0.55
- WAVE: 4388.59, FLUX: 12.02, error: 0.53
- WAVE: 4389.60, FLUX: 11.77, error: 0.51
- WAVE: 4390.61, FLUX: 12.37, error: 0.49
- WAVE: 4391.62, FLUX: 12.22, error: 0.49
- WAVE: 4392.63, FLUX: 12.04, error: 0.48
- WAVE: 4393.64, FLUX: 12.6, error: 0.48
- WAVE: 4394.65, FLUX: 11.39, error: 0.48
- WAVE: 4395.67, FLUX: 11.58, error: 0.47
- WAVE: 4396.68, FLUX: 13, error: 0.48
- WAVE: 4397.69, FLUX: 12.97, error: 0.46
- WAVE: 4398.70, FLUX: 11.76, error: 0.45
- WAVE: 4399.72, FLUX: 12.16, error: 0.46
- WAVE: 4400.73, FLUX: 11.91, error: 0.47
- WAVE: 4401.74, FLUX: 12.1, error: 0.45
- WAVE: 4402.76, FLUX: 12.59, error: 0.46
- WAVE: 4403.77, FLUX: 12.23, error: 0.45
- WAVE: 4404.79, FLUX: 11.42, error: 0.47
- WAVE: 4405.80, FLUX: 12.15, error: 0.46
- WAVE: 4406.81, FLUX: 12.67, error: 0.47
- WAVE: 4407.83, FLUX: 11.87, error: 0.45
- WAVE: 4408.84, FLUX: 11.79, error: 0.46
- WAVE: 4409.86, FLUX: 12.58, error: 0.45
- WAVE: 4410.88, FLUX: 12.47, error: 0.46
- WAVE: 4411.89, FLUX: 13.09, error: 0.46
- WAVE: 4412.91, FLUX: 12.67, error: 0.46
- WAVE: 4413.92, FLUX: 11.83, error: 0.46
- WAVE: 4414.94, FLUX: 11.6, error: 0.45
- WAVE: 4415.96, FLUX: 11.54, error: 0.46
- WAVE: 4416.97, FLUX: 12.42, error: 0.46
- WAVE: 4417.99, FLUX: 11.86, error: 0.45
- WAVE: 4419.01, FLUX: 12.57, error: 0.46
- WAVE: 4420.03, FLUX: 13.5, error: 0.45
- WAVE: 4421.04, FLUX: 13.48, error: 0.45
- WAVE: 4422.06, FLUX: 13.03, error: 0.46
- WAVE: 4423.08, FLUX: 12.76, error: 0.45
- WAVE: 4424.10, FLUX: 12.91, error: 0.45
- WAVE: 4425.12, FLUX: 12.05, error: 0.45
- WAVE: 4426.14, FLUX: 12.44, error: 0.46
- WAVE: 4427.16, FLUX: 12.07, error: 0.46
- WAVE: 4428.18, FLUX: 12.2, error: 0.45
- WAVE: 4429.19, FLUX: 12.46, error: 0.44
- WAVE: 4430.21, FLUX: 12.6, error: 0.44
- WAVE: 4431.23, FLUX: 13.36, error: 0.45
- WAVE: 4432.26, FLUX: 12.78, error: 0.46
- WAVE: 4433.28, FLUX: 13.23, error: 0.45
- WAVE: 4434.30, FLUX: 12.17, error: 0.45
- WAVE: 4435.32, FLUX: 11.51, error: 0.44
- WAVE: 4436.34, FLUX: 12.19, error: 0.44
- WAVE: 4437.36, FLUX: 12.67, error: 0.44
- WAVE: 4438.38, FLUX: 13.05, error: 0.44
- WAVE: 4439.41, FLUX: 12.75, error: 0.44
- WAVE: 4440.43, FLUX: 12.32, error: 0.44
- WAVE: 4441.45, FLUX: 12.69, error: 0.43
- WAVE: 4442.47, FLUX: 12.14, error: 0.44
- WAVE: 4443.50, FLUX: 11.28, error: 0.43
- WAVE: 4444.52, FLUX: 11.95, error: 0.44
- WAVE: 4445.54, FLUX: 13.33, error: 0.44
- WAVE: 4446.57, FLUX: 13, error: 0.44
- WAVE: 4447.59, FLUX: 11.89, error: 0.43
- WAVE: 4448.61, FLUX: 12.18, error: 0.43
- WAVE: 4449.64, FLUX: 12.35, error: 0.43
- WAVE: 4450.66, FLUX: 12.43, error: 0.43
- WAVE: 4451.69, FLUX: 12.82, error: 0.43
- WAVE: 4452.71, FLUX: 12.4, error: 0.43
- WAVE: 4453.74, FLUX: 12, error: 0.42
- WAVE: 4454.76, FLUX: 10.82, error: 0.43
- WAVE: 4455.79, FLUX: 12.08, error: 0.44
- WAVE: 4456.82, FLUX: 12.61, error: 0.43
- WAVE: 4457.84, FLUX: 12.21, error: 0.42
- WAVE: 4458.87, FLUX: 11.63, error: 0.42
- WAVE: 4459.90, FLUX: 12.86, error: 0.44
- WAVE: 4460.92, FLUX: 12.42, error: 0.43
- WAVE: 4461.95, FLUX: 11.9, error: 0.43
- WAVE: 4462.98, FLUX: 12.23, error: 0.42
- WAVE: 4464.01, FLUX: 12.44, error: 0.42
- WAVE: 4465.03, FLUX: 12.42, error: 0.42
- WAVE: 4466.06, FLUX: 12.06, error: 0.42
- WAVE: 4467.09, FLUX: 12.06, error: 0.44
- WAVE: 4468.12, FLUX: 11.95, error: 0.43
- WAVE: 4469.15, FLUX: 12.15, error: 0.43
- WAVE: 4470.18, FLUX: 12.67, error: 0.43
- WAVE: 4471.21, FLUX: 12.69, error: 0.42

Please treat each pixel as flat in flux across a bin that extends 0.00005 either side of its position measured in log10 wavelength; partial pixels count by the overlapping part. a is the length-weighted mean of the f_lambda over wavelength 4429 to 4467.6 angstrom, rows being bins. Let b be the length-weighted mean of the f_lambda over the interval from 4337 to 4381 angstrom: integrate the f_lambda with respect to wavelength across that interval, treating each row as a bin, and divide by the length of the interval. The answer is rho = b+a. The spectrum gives 24.1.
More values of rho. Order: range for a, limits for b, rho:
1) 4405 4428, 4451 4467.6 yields 24.6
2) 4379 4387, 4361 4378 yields 24.7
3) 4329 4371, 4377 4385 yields 23.9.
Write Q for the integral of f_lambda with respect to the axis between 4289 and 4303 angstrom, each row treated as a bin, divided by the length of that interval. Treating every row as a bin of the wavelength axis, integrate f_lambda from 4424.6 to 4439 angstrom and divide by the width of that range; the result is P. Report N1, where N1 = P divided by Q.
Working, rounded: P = 12.5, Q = 11.2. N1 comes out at 1.12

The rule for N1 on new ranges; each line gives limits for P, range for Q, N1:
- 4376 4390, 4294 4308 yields 1.09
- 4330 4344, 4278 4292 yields 0.90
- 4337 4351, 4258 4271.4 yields 0.85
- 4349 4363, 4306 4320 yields 1.04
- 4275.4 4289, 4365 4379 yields 0.97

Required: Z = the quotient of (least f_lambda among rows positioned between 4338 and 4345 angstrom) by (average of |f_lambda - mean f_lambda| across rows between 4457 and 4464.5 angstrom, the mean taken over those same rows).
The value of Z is 25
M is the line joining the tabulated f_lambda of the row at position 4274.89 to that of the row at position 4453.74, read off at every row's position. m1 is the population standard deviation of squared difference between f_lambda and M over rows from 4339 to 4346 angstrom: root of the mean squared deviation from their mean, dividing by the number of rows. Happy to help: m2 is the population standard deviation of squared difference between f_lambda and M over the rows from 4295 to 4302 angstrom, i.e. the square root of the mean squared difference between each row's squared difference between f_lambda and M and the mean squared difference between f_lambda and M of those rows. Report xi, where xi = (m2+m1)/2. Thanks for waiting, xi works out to 3.4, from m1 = 6.27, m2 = 0.6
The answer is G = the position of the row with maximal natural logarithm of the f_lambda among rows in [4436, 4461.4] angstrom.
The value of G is 4445.54 angstrom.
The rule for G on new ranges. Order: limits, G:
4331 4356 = 4354.36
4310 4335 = 4317.42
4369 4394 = 4369.43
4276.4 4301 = 4277.84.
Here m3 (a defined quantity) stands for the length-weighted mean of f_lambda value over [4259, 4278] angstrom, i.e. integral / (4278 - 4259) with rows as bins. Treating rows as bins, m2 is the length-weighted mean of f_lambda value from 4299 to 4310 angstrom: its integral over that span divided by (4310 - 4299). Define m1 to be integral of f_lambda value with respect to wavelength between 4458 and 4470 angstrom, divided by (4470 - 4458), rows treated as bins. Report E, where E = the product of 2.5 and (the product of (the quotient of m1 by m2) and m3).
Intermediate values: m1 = 12.2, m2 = 10.9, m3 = 11.9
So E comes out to 33.4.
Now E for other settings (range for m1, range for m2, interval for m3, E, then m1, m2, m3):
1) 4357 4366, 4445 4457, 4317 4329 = 30.6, 12.7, 12.3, 11.9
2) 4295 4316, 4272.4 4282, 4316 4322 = 29.2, 11.3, 11.9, 12.4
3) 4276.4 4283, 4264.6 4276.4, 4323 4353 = 29.1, 12.2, 11.6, 11.1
